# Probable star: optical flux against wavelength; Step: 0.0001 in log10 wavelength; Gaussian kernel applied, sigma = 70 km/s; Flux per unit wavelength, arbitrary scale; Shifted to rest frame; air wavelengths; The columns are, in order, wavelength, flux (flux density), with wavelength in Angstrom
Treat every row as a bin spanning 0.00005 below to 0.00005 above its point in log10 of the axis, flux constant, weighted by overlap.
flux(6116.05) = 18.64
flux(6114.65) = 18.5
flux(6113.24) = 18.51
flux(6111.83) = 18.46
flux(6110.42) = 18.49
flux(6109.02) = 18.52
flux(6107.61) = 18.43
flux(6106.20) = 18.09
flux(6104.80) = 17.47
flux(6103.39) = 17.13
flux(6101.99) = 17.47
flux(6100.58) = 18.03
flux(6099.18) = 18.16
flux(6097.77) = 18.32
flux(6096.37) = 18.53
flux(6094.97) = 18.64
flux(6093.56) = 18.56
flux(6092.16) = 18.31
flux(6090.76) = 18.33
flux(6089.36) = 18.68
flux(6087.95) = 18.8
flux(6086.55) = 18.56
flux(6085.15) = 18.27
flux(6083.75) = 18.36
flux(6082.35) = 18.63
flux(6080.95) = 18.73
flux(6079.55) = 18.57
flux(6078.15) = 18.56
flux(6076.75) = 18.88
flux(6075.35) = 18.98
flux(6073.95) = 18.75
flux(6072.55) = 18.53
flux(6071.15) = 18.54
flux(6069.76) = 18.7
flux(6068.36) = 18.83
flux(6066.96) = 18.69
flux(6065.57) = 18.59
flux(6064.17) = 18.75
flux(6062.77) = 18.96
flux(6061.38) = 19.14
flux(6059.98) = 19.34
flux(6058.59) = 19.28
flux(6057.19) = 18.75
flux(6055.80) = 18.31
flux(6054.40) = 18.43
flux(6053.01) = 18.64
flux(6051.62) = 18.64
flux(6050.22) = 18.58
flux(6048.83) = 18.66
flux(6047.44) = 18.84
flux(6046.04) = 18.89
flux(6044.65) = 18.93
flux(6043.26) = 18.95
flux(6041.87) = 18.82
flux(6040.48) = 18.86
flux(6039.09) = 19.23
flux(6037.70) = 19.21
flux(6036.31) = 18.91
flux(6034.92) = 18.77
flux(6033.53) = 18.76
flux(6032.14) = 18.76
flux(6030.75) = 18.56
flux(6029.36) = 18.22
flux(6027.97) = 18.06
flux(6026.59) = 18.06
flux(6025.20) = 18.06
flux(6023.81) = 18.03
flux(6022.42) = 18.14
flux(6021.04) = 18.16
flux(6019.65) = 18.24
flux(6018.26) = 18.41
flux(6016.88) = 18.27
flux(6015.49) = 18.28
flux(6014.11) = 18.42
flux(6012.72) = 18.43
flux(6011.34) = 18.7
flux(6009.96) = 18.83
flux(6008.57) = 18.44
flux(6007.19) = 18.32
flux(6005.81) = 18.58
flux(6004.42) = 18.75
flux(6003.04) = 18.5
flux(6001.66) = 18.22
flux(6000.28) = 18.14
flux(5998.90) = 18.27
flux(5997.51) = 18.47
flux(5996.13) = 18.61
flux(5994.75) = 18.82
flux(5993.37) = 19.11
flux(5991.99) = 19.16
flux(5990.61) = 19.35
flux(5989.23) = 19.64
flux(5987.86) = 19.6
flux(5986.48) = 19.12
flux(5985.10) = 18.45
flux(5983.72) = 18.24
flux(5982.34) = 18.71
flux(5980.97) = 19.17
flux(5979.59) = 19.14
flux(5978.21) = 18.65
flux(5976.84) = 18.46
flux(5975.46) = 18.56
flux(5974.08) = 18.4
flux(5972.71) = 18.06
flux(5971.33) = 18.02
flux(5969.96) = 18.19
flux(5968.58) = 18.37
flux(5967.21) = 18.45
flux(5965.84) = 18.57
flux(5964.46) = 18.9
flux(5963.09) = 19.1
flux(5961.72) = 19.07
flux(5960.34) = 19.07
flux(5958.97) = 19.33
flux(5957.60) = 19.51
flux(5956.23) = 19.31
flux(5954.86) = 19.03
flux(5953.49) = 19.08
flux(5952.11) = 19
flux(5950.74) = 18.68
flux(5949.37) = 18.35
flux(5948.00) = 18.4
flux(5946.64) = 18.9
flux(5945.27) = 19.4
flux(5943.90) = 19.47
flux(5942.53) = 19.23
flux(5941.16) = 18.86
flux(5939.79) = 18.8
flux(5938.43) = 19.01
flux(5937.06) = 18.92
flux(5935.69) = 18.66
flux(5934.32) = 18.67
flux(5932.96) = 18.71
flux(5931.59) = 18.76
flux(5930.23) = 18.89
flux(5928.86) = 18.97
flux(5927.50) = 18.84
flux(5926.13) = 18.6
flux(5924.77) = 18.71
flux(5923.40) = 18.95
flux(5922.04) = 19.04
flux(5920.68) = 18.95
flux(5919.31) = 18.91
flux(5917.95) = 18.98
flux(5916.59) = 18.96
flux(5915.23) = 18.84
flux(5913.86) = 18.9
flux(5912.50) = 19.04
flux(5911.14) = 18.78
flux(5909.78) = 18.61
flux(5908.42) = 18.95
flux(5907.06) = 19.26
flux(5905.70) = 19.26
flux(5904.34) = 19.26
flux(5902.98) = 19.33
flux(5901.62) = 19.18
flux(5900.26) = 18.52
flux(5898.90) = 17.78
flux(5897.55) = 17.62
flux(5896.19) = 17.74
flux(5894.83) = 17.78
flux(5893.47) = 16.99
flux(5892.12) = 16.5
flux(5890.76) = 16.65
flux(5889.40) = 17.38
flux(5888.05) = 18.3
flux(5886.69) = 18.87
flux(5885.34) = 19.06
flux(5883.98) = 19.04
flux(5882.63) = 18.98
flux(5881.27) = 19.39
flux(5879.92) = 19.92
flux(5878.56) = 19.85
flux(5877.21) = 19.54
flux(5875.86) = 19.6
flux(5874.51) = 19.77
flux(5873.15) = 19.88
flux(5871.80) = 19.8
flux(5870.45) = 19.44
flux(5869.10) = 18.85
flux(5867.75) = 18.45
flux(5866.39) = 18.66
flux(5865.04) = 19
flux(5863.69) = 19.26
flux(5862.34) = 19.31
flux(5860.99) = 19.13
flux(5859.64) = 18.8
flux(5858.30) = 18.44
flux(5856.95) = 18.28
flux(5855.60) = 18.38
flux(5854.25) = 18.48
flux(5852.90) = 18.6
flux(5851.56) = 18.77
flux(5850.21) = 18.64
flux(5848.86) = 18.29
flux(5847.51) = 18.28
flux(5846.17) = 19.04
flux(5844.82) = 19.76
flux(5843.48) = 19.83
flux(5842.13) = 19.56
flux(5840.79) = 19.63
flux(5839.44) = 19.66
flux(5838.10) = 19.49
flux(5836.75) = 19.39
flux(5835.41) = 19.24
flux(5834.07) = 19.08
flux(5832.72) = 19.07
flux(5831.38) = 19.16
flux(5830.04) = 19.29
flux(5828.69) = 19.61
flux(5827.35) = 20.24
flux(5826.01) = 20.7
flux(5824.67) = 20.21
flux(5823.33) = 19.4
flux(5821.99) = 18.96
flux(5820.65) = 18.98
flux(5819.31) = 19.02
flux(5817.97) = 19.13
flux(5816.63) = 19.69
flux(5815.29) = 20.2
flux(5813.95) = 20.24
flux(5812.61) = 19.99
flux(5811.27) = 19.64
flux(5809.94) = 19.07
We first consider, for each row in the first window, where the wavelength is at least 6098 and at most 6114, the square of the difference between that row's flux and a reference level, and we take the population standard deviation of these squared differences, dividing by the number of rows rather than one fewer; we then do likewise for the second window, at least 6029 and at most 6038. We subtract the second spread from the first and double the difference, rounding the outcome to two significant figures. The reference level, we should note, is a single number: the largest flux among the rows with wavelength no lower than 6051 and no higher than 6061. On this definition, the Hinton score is 2.0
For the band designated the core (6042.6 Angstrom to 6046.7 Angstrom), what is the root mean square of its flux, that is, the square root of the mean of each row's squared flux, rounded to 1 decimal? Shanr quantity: 18.9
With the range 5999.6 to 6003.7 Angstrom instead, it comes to 18.3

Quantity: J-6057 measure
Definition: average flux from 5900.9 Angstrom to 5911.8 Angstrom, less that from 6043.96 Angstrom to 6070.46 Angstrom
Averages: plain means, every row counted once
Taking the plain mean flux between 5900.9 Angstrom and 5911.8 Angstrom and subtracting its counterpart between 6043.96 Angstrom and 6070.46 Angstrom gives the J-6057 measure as 0.29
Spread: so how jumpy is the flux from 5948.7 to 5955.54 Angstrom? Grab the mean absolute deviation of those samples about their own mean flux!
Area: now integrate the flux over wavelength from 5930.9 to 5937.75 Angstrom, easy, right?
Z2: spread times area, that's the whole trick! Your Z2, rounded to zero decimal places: 32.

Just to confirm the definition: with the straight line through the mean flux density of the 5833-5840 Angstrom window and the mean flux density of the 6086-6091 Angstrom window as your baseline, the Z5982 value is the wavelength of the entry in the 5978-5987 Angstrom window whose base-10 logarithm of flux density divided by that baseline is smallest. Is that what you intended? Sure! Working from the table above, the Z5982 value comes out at 5983.72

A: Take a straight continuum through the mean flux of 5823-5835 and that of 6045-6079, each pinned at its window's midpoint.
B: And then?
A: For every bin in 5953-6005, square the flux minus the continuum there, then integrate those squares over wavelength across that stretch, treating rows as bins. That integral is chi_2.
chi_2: 15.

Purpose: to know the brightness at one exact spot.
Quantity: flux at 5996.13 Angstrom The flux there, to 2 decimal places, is 18.61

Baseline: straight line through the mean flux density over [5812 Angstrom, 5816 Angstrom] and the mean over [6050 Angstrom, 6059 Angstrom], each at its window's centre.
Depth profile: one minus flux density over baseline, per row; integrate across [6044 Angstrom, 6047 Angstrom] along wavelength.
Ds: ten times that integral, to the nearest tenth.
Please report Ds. -0.3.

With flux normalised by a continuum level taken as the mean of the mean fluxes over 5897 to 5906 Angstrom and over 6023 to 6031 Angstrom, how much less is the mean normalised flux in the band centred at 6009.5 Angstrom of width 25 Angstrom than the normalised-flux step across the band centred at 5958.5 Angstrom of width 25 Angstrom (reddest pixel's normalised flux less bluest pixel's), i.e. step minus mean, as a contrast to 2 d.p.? -1.04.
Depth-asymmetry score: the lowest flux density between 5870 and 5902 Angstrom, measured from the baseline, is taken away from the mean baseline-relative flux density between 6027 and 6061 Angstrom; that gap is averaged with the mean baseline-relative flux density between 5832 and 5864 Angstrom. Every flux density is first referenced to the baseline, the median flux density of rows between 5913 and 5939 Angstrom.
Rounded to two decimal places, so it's 1.19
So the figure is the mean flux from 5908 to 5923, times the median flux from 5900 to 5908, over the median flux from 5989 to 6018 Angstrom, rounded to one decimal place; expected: 19.7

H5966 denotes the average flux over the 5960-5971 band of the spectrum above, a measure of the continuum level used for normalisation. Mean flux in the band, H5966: 18.7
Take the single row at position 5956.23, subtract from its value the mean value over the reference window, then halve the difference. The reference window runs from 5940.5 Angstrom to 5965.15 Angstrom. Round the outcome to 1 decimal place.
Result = 0.1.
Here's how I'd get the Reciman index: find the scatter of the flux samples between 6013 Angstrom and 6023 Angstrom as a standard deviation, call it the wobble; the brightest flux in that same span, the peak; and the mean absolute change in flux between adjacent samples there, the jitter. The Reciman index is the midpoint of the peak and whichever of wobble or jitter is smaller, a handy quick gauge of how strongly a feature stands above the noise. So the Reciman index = 9.26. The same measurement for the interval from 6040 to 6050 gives 9.51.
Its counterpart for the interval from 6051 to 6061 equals 9.78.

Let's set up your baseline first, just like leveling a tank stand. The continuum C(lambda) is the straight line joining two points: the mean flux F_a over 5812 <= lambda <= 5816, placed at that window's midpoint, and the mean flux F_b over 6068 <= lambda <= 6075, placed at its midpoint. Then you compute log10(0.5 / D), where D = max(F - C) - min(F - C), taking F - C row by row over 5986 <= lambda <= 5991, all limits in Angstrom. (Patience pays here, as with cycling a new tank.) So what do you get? -0.03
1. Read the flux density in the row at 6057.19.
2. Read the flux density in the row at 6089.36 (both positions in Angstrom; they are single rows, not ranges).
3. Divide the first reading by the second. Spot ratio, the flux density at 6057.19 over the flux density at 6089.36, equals 1.004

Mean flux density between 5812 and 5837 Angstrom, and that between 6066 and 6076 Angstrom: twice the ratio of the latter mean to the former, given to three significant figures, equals 1.91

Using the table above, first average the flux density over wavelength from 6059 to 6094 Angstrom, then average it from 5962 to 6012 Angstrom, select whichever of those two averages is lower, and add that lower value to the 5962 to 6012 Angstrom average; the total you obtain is 37.3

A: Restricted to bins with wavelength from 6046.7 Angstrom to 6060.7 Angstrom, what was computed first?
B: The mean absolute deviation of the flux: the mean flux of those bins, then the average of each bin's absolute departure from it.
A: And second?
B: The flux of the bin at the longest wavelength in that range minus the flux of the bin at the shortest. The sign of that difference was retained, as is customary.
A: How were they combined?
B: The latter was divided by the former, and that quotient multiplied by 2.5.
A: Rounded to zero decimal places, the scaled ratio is 5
